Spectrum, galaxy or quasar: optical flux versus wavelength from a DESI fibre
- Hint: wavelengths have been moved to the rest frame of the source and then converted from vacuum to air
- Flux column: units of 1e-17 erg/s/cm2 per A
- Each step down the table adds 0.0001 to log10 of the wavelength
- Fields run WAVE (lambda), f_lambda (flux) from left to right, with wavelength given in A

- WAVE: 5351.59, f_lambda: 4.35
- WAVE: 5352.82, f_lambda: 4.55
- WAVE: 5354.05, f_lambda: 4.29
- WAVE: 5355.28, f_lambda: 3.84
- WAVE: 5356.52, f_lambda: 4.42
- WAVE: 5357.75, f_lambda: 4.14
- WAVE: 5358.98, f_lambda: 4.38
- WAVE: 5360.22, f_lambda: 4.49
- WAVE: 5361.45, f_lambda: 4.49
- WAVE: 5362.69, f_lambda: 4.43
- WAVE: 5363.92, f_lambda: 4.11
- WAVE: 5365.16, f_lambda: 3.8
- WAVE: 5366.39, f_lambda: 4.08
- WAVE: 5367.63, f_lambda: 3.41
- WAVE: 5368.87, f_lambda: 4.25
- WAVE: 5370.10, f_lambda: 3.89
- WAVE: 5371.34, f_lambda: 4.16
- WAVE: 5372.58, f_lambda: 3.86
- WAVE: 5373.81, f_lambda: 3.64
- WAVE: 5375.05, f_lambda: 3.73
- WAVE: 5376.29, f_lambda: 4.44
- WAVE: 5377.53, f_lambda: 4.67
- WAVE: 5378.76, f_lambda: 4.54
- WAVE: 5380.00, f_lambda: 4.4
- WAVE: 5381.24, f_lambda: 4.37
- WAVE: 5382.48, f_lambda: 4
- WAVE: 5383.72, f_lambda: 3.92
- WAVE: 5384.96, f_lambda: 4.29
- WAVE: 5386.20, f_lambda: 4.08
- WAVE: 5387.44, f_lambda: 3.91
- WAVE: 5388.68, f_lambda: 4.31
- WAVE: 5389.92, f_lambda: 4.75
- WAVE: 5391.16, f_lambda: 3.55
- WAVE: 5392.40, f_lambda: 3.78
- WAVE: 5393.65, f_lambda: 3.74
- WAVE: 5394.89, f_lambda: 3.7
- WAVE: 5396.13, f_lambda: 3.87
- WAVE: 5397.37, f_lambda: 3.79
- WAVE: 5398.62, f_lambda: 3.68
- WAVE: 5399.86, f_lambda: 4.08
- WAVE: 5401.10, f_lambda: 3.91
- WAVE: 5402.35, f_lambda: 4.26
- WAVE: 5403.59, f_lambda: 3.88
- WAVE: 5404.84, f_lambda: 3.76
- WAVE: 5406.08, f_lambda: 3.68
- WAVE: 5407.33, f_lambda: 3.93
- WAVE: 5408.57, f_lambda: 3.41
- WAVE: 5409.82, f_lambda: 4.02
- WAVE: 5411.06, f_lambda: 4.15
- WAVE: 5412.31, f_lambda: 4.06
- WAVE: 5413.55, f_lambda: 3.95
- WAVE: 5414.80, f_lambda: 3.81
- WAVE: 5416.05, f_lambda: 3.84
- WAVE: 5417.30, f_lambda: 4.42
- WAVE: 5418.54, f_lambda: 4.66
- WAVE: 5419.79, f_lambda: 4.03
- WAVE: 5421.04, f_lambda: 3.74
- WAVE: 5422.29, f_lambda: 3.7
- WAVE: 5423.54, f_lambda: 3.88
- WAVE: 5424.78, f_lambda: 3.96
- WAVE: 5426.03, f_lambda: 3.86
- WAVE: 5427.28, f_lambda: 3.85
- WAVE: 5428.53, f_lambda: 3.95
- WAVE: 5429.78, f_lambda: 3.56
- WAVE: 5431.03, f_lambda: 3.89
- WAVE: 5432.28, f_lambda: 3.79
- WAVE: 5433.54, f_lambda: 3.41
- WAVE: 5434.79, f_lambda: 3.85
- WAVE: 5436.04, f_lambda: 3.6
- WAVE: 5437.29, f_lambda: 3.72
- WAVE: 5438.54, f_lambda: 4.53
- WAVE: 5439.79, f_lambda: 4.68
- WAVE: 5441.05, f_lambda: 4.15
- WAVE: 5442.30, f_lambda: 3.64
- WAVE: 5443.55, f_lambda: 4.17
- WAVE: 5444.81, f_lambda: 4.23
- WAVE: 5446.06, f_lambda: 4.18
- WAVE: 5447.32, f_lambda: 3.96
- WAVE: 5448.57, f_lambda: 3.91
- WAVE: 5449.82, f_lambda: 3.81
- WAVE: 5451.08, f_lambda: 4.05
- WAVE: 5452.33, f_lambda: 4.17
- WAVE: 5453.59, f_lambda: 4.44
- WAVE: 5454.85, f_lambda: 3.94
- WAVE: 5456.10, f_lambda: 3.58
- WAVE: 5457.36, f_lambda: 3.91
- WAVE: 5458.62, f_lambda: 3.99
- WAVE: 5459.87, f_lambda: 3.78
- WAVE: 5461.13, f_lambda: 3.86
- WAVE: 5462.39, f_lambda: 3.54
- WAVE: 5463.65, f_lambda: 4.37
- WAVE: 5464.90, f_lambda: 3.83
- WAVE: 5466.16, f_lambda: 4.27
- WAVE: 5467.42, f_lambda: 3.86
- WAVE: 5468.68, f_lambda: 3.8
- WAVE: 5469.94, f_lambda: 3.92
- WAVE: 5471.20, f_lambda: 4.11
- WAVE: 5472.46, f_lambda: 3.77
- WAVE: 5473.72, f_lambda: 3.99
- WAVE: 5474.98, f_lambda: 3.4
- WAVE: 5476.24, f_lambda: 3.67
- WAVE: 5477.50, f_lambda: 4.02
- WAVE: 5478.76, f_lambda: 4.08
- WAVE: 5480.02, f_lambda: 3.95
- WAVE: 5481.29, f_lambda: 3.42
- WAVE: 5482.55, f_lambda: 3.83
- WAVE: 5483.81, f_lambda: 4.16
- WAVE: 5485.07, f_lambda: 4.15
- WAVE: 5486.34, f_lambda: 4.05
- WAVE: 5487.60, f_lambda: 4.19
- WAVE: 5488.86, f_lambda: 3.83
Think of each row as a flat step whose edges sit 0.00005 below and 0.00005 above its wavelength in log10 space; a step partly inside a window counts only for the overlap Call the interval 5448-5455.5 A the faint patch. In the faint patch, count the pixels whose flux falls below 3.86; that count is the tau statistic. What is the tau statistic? 1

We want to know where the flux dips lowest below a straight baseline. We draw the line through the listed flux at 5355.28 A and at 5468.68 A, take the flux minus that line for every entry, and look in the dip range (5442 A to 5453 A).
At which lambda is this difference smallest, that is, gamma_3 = 5442.30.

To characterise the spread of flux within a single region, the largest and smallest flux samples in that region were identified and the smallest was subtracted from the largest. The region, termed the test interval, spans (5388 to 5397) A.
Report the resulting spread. 1.20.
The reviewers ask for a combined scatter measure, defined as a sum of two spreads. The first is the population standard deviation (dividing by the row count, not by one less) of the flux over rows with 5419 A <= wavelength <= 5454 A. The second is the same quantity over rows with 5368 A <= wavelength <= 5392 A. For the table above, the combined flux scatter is 0.62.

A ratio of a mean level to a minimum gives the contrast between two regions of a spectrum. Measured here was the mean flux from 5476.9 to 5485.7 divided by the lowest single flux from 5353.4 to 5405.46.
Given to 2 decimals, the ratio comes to 1.16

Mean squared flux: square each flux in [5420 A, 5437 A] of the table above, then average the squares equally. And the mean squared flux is 14.3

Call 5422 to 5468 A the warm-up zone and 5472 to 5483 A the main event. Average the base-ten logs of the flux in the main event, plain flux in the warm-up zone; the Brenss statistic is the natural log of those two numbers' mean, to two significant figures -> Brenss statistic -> 0.82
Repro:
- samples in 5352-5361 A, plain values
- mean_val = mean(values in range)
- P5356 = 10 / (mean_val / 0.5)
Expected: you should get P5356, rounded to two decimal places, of 1.16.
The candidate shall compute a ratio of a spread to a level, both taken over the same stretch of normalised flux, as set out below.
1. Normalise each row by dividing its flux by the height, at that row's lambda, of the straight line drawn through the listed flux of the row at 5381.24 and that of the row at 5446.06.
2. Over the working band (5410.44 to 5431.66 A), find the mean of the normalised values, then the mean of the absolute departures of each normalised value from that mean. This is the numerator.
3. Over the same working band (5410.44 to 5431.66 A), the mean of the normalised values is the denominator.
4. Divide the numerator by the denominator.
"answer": 0.044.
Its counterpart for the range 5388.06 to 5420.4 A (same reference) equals 0.062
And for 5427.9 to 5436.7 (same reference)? 0.045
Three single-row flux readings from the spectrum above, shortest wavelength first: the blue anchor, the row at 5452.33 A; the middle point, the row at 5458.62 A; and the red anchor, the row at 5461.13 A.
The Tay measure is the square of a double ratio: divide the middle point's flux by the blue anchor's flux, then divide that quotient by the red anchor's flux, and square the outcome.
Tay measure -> 0.061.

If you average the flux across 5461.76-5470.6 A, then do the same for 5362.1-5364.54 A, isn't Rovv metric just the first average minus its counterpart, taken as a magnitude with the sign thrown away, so 0.33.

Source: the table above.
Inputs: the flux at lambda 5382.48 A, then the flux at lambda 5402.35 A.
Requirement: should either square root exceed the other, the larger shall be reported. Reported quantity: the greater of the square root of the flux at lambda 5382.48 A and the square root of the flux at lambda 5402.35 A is 2.06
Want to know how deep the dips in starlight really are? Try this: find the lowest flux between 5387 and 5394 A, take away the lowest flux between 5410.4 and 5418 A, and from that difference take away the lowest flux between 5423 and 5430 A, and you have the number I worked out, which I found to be -3.8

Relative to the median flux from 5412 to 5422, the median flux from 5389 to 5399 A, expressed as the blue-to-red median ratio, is 0.94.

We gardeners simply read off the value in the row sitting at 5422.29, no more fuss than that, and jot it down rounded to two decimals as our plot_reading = 3.70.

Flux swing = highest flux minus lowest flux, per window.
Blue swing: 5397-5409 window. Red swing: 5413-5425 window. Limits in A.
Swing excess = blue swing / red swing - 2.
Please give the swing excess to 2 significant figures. -1.1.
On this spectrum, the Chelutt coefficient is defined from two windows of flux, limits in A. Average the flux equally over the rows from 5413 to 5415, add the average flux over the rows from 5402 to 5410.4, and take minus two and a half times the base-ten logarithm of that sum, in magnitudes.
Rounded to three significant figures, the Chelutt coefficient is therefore -2.22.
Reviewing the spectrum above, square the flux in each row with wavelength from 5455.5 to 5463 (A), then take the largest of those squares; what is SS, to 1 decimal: 15.9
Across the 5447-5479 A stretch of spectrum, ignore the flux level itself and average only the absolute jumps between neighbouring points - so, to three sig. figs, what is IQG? 0.283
